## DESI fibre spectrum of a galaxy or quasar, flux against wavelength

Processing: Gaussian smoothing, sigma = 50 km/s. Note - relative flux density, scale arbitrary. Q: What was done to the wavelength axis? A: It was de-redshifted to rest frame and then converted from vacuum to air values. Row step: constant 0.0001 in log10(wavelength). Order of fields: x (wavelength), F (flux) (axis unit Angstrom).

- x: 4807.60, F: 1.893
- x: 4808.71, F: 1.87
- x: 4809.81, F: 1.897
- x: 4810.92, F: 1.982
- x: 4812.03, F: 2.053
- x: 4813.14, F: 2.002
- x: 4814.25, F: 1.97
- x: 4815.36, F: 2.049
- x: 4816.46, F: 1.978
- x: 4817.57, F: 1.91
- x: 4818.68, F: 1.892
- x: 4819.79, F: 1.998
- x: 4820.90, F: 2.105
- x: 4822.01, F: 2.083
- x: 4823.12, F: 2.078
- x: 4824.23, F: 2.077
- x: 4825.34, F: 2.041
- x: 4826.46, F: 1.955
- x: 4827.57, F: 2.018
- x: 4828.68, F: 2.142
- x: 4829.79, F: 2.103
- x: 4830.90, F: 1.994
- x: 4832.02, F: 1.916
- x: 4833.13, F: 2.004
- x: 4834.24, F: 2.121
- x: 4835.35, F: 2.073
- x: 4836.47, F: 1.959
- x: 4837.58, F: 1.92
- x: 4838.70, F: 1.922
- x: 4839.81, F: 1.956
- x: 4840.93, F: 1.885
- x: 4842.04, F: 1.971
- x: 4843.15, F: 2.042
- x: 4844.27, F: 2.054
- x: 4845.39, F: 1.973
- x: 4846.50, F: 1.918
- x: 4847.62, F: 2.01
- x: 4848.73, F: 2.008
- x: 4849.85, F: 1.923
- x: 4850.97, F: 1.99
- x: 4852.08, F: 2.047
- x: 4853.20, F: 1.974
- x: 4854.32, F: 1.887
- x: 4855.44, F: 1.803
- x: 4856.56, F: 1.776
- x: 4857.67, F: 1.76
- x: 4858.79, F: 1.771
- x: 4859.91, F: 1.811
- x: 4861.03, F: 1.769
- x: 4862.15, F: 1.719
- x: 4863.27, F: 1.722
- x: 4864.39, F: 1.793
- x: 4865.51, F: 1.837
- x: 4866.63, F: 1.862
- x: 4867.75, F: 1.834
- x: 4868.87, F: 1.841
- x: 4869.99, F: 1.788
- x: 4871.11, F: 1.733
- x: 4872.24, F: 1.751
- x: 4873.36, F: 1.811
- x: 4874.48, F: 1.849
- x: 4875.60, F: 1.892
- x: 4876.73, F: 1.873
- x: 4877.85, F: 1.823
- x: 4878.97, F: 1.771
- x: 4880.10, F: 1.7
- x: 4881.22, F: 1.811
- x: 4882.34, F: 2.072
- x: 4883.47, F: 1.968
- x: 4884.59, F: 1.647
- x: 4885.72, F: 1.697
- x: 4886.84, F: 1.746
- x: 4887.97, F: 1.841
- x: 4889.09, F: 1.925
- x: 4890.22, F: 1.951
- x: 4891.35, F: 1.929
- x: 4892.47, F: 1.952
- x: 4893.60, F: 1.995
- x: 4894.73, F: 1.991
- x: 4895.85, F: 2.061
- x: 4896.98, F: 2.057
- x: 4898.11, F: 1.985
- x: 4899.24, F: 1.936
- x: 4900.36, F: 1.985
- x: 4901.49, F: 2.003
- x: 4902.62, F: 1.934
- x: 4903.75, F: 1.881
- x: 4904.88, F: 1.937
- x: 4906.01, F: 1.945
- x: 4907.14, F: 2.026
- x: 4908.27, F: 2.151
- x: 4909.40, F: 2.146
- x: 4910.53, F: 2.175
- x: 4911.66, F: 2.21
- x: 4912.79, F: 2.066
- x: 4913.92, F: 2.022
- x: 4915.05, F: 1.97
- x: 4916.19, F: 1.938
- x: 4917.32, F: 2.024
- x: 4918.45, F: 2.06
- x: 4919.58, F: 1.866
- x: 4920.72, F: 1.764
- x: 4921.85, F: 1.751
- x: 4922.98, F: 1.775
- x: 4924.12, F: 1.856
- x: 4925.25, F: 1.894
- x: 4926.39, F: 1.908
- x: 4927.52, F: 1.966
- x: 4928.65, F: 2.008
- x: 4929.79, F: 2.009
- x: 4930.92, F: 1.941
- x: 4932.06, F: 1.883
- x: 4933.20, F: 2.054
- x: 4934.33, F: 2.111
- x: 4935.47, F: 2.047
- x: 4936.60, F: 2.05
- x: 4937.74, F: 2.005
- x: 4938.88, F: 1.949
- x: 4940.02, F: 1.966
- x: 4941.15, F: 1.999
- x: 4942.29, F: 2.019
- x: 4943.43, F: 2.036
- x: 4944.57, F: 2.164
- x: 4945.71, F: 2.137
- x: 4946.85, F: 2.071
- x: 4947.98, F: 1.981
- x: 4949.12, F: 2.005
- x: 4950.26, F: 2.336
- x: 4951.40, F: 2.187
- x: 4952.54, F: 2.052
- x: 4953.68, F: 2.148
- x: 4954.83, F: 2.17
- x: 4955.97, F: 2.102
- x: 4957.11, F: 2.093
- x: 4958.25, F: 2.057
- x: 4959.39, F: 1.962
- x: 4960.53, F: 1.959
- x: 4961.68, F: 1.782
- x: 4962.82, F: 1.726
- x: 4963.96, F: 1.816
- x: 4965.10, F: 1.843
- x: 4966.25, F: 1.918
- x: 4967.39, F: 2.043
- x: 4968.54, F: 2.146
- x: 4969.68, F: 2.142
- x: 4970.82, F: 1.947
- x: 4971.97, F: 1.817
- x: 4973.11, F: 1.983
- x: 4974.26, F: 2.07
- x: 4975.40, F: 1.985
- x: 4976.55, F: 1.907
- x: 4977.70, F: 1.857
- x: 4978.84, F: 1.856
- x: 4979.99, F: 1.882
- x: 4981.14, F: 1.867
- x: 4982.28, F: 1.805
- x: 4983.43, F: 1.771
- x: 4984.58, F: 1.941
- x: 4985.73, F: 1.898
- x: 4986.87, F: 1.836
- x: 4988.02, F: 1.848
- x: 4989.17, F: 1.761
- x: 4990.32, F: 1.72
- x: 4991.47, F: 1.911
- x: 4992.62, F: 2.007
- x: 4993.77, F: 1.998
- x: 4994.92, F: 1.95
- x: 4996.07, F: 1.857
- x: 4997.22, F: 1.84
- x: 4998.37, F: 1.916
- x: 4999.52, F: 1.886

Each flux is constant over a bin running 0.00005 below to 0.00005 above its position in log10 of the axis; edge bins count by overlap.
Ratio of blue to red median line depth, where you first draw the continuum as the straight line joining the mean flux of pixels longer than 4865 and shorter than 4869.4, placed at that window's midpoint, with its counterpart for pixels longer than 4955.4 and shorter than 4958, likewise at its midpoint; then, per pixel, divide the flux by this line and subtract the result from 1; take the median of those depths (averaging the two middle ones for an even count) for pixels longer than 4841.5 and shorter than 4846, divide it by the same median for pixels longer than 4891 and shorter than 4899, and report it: 3.6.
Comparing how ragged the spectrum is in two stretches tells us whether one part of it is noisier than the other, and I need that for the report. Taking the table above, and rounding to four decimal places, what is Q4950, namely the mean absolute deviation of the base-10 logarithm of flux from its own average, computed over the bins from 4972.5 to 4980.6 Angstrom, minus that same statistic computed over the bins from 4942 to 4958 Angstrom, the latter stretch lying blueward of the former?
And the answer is 0.0004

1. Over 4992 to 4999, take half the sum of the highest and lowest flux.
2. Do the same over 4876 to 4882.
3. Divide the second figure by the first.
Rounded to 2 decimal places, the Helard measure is 0.93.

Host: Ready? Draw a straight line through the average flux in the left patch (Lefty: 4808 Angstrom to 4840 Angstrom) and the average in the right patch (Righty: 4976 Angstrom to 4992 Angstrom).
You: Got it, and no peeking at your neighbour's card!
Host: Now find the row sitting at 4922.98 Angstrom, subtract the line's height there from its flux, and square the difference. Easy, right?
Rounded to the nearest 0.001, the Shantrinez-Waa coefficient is 0.017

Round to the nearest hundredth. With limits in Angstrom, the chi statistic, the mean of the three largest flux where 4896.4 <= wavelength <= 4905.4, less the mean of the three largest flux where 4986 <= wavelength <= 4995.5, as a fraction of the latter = 0.02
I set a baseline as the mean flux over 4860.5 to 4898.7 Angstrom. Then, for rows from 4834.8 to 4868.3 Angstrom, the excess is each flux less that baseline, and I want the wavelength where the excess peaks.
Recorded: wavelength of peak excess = 4835.35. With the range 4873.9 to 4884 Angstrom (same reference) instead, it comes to 4882.34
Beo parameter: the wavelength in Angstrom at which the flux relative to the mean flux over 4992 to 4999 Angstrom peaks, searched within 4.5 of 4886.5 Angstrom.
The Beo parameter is 4882.34 Angstrom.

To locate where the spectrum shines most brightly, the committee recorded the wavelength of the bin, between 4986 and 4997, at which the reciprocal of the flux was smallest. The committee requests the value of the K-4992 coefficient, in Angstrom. 4992.62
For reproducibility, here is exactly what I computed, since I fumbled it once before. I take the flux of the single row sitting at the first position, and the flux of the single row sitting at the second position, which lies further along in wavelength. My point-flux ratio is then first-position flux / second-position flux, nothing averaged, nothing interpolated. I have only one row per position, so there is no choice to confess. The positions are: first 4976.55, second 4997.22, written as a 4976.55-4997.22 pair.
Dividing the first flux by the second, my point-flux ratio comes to 1.04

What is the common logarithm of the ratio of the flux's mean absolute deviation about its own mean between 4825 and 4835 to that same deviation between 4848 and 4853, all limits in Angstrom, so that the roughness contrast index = 0.24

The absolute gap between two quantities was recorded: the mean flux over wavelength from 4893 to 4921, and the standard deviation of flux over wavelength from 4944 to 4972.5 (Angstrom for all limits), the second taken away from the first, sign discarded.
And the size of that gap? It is 1.86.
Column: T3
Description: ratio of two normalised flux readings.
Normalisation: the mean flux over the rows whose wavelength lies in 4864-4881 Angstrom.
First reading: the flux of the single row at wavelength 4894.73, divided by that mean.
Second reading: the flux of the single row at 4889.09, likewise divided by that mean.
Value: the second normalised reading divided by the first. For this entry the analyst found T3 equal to 0.97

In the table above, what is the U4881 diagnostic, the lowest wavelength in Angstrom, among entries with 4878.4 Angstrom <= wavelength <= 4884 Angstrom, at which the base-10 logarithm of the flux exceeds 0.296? 4882.34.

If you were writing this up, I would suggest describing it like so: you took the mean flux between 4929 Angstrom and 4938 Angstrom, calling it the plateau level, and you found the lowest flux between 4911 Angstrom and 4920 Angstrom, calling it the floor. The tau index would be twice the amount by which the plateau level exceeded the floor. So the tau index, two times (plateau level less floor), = 0.29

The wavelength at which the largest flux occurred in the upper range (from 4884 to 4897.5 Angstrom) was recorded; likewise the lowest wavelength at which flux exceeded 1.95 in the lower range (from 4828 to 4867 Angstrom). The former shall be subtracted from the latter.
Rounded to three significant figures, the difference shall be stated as -67.2 Angstrom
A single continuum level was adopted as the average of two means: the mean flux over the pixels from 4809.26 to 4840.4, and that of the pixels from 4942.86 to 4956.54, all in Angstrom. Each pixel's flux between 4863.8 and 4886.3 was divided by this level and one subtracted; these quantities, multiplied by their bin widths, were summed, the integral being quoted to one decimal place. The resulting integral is -2.7 Angstrom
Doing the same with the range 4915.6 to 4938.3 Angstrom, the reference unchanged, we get -1.3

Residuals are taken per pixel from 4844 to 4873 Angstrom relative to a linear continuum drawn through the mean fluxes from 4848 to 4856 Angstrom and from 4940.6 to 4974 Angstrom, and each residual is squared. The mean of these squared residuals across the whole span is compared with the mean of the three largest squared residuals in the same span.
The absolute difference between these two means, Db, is 0.034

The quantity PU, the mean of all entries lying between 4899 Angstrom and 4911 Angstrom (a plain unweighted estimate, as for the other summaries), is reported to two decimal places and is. 2.01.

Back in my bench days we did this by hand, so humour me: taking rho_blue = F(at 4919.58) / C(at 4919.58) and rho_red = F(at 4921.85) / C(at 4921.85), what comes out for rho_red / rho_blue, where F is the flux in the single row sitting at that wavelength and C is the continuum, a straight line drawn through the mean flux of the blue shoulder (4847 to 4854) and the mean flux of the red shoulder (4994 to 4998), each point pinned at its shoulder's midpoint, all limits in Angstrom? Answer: 0.94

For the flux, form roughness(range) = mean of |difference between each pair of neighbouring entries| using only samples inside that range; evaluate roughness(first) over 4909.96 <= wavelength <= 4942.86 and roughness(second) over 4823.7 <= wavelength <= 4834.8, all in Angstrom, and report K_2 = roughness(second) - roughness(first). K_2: 0.026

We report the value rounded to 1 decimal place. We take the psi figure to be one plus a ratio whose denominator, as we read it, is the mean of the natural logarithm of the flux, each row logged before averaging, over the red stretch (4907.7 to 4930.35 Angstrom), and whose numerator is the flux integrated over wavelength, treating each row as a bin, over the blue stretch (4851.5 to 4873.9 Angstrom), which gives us 60.8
